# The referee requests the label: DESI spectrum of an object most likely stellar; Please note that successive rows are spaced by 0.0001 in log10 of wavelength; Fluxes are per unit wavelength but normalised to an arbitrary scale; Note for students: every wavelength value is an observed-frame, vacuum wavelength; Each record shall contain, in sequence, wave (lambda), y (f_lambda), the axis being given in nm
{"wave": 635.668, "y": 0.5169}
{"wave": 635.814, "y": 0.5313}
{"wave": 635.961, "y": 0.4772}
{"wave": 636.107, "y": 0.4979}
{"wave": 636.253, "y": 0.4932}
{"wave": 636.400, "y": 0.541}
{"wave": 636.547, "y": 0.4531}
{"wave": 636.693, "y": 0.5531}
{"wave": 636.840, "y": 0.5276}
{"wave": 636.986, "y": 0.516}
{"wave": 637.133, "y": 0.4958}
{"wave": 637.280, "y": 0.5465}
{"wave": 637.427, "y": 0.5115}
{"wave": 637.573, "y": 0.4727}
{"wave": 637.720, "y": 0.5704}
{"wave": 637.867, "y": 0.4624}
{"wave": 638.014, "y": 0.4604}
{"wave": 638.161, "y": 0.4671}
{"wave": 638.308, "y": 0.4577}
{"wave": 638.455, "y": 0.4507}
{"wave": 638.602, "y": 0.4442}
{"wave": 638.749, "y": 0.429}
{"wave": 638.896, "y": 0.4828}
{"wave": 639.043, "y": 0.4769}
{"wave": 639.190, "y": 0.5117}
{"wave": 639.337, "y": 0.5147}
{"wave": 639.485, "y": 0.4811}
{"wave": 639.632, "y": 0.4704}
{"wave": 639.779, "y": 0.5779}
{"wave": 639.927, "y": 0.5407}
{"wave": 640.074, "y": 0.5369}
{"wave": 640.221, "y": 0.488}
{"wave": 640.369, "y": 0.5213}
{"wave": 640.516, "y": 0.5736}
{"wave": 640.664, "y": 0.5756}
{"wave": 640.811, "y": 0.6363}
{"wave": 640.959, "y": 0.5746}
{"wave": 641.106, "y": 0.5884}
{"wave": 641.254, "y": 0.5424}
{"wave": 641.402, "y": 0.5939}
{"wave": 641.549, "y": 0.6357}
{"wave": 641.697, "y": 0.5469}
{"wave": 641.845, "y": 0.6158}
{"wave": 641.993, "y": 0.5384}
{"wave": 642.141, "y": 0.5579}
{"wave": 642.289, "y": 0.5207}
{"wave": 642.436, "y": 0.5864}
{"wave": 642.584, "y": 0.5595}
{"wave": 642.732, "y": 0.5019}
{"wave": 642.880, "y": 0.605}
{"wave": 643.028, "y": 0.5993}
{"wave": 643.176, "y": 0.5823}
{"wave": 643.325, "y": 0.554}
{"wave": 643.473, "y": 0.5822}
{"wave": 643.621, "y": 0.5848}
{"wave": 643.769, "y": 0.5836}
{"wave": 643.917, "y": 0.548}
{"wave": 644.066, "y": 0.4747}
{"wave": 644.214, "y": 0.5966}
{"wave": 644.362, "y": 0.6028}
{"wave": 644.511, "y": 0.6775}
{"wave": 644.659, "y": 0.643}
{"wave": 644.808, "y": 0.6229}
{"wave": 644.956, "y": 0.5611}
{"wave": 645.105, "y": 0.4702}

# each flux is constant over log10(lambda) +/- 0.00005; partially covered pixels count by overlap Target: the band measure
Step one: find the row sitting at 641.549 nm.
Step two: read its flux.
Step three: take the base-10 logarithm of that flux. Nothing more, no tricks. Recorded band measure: -0.20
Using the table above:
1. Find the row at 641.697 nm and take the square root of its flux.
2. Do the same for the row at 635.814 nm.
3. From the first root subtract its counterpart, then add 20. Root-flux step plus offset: 20.0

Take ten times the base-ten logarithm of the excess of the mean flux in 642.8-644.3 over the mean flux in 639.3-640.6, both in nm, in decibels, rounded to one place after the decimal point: -13.2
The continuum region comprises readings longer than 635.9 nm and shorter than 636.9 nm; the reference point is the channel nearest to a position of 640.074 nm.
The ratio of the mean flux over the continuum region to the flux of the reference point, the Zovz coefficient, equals 0.94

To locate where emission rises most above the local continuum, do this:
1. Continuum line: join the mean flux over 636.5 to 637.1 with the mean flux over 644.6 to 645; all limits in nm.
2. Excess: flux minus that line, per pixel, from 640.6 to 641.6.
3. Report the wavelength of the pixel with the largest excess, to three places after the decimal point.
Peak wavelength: 640.811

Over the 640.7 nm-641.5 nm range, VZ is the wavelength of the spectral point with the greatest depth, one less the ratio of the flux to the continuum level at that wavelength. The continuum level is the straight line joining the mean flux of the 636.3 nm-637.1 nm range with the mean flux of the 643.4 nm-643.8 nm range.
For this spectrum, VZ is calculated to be 641.254 nm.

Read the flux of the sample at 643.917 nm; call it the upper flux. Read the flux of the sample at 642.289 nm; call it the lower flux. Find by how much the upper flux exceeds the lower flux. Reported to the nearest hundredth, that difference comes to 0.03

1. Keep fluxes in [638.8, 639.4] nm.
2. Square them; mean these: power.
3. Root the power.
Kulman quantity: 0.497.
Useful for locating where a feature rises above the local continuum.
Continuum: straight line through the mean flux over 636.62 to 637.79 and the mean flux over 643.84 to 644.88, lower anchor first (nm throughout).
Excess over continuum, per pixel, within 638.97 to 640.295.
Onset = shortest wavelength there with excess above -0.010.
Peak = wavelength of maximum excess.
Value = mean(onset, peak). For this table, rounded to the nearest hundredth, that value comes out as 639.78 nm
